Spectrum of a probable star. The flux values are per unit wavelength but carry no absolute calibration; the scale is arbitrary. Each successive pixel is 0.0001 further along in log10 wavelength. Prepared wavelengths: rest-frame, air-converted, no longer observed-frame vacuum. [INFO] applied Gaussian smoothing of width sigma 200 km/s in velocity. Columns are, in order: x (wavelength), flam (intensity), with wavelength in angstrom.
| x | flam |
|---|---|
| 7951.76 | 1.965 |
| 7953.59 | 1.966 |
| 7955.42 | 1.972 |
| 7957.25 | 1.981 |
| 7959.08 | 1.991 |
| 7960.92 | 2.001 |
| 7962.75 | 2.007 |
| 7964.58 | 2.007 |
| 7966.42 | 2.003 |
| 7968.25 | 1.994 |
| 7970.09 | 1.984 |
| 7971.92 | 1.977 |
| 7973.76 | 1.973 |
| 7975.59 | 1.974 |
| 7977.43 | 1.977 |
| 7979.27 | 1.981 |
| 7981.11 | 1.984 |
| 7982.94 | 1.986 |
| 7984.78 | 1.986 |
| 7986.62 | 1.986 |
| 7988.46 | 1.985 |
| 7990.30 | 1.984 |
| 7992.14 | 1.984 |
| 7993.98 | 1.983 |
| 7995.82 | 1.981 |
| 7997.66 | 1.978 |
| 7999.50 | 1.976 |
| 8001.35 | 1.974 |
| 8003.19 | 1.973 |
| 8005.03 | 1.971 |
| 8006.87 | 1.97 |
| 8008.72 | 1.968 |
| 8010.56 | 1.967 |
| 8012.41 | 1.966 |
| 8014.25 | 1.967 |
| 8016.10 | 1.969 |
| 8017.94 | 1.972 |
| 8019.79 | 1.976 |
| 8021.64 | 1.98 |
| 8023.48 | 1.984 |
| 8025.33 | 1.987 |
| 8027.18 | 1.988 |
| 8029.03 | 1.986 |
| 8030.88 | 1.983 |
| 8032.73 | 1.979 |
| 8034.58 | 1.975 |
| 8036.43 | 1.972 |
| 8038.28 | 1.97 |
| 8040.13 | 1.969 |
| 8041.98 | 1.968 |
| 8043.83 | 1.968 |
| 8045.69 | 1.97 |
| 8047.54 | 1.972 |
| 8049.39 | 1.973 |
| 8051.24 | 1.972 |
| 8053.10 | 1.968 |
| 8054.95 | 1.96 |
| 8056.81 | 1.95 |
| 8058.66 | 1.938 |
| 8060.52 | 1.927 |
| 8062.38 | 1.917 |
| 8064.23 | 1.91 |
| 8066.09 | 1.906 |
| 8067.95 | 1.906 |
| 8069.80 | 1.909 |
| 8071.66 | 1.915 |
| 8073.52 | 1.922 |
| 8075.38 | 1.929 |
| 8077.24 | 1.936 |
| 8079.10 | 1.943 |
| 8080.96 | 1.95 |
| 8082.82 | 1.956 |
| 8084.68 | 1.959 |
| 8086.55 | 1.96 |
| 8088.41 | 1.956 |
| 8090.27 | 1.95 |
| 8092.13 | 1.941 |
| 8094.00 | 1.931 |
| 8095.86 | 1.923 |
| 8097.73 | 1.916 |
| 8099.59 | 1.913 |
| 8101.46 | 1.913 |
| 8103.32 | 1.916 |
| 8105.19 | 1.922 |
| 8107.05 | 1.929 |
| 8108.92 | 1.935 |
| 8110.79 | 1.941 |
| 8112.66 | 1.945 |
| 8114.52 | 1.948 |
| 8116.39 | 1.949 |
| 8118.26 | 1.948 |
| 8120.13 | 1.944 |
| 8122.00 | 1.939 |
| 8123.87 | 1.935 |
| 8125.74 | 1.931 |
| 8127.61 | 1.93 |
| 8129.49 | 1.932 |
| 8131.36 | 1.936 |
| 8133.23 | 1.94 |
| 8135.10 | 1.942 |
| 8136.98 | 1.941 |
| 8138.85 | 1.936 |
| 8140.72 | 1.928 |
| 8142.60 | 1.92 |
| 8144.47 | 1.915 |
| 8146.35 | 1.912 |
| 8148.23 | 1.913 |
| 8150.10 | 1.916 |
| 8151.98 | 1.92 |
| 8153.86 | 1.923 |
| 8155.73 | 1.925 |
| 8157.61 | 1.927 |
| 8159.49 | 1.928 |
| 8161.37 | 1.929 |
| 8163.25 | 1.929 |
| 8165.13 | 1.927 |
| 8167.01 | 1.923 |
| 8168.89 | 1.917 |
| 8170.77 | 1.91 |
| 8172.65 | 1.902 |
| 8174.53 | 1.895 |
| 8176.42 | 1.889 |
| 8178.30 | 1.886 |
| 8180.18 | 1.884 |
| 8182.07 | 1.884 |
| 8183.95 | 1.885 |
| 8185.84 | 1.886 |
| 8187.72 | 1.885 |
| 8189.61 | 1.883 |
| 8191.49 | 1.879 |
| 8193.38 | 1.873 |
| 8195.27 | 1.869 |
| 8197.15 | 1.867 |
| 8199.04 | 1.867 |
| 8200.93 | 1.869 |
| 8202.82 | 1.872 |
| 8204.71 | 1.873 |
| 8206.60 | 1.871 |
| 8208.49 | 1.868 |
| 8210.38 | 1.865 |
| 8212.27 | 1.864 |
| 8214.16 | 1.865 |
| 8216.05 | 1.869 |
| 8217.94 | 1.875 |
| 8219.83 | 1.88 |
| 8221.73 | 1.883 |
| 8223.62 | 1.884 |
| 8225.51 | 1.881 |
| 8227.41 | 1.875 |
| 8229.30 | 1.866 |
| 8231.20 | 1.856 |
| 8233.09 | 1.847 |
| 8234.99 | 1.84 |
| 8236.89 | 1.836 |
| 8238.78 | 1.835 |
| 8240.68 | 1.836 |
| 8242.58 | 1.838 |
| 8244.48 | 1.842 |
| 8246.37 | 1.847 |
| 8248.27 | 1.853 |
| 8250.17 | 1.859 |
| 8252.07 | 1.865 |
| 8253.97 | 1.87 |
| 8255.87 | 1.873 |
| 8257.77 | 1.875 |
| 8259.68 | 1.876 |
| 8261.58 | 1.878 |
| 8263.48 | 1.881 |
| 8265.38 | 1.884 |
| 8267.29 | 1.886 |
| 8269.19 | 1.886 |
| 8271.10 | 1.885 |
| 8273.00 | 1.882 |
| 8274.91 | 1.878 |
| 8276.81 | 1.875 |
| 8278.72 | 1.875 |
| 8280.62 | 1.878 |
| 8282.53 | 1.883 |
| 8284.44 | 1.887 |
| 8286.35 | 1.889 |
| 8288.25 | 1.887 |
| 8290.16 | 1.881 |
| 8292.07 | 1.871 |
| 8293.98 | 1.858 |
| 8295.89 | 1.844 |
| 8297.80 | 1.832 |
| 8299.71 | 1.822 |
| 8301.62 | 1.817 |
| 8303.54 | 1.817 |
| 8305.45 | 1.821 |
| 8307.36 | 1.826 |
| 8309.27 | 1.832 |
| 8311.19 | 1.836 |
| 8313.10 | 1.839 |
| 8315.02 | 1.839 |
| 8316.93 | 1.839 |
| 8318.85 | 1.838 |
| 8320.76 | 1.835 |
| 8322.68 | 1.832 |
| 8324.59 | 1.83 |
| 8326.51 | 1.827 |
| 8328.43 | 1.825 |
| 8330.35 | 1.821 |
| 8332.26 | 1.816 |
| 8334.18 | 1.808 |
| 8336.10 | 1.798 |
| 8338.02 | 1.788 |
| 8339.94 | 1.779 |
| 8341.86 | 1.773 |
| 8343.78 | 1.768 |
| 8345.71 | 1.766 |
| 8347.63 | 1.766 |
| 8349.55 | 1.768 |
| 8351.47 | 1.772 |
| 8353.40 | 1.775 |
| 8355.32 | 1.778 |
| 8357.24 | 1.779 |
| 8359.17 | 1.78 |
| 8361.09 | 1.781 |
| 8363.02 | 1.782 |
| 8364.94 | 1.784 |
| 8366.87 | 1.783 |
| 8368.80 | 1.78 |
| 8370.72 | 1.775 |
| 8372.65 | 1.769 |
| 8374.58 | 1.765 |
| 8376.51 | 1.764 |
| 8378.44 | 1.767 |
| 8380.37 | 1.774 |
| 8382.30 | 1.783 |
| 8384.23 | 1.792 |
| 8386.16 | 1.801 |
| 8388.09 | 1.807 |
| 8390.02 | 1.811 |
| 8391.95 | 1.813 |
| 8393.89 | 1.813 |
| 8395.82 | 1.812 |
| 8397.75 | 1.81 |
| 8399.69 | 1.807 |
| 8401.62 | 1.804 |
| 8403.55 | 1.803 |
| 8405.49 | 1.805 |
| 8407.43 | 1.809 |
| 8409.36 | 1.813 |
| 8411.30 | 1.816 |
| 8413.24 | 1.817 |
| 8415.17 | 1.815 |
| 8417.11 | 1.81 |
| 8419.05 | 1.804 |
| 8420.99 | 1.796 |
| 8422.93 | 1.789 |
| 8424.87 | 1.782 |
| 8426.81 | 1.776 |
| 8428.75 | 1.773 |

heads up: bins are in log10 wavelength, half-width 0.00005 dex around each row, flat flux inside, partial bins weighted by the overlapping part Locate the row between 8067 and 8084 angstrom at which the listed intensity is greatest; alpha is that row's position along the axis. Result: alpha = 8082.82 angstrom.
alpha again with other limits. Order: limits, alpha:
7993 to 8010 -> 7993.98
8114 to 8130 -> 8116.39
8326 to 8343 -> 8326.51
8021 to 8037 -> 8027.18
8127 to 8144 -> 8135.10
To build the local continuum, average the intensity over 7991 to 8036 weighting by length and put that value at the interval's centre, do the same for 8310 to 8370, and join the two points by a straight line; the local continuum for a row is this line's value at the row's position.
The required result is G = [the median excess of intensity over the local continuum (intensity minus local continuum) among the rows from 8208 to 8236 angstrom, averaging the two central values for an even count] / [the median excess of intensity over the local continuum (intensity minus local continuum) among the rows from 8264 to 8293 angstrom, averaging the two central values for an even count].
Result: 0.0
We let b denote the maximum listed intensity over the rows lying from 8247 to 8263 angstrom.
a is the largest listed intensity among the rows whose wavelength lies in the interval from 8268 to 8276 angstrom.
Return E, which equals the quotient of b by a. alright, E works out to 1.00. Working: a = 1.886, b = 1.878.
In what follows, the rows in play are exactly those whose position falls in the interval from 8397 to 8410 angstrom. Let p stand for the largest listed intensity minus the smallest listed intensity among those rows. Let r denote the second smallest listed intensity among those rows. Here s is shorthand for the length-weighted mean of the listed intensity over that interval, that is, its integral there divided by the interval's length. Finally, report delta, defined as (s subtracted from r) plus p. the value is 0.007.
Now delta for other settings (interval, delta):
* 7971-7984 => 0.007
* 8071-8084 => 0.026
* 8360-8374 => 0.011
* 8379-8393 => 0.026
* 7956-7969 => 0.019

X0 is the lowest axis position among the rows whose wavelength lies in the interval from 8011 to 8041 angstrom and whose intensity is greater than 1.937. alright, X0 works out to 8012.41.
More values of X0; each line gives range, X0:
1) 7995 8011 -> 7995.82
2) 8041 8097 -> 8041.98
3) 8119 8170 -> 8120.13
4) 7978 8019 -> 7979.27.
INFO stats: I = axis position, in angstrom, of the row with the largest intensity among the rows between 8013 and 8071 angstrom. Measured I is 8027.18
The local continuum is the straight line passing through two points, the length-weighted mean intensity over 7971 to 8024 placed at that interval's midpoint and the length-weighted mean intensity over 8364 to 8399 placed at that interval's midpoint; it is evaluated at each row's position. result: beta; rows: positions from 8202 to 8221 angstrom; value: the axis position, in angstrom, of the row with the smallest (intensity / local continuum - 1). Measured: 8212.27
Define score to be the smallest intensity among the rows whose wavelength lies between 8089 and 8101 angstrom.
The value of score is 1.913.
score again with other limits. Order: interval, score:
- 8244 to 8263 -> 1.842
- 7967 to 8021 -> 1.966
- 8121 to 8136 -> 1.93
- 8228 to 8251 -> 1.835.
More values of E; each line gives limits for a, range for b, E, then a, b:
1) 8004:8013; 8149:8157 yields 0.98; 1.971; 1.925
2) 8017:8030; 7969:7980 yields 1.00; 1.988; 1.984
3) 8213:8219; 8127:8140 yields 1.04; 1.875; 1.942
